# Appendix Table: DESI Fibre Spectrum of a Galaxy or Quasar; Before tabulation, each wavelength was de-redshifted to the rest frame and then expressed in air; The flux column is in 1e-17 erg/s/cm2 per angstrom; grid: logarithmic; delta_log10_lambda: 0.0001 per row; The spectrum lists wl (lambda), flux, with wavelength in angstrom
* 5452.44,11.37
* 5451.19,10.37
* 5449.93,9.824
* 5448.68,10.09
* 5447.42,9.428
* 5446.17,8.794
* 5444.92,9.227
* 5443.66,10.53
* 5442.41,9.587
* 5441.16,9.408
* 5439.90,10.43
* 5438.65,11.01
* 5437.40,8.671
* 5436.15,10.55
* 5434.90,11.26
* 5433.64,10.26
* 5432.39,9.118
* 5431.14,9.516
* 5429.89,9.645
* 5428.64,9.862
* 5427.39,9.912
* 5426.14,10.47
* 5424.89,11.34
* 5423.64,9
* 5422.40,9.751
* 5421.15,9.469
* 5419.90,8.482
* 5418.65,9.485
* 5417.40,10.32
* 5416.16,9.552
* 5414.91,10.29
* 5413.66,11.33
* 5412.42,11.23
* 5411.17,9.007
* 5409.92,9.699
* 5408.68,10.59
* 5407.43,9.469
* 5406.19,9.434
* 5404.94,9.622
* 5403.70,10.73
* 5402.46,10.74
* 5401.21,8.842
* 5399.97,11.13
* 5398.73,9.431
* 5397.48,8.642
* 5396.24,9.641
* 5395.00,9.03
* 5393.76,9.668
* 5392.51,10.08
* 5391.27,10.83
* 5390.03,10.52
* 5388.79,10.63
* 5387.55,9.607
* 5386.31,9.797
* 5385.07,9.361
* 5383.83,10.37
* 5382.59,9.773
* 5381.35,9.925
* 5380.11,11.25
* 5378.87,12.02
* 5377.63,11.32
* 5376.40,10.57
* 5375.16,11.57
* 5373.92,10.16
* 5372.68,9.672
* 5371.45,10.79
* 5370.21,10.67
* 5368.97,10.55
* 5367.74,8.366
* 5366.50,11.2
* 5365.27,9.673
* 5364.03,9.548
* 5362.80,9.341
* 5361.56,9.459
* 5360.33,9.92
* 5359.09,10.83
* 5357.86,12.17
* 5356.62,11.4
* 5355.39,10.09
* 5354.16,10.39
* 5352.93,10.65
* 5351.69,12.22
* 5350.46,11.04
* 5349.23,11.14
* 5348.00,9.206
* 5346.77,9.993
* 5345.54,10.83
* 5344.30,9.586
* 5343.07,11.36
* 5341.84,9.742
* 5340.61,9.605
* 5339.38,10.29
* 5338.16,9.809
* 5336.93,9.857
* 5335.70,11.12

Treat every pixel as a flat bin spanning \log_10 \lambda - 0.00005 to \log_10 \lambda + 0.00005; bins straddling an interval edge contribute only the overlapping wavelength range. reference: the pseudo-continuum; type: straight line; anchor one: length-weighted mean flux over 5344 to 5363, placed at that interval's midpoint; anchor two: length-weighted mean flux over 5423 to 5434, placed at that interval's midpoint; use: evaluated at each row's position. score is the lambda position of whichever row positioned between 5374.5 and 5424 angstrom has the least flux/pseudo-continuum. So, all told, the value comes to 5397.48 angstrom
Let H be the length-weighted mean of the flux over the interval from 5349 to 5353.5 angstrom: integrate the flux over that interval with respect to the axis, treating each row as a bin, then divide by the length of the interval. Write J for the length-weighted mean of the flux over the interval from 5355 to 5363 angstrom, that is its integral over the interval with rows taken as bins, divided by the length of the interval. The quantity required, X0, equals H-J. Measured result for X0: 0.8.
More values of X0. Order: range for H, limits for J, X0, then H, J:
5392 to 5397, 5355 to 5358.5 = -1.7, 9.6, 11.3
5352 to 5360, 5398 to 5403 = 0.9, 10.9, 10.0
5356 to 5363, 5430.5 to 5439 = 0.6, 10.6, 10.0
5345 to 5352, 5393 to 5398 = 1.4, 10.7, 9.3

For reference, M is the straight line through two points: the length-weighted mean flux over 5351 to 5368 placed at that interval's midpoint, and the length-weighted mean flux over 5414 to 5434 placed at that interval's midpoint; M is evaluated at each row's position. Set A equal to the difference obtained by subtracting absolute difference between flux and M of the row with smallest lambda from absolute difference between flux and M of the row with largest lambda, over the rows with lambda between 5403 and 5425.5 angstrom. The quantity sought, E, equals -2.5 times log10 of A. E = 0.2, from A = 0.81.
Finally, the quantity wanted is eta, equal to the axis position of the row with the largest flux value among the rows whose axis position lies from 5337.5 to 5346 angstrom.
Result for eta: 5343.07 angstrom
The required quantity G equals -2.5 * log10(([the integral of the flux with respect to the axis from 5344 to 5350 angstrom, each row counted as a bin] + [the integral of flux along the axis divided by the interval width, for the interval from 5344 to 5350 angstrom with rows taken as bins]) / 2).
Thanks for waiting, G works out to -3.881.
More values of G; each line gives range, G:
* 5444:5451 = -3.957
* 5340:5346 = -3.881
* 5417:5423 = -3.800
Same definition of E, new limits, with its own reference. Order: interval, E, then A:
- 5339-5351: 1.7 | 0.21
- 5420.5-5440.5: 0.9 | 0.43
